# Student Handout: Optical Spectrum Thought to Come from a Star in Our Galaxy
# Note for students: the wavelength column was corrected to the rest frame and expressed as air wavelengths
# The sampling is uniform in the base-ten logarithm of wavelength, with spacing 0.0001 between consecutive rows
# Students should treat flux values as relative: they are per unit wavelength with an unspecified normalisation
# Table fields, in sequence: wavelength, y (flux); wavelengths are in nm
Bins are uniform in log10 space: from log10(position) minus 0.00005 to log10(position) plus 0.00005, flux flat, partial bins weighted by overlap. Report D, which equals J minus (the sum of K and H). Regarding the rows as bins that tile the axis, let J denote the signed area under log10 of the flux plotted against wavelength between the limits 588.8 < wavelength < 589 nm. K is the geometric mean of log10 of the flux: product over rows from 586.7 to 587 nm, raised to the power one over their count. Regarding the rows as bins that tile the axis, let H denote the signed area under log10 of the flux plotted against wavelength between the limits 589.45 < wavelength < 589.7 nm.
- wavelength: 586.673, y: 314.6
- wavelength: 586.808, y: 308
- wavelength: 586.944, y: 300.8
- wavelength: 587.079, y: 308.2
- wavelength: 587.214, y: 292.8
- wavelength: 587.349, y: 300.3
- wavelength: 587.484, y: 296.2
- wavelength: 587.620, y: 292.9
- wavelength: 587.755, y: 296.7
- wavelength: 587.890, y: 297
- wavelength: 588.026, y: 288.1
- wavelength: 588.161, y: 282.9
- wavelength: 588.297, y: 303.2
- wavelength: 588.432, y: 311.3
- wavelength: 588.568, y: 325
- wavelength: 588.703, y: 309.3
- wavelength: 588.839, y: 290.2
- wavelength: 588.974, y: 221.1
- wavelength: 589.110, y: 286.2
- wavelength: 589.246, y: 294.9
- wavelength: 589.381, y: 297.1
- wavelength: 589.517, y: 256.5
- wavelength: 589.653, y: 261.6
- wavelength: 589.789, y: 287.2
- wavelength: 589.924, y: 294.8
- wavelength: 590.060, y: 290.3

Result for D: -2.60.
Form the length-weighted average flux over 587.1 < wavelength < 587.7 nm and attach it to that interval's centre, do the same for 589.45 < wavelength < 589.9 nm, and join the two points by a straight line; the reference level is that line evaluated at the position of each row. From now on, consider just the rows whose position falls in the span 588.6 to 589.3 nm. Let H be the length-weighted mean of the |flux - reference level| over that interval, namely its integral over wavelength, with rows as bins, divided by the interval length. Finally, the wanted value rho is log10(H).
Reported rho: 1.41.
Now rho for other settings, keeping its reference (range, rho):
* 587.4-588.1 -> 0.43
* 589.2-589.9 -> 1.24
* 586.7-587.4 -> 0.69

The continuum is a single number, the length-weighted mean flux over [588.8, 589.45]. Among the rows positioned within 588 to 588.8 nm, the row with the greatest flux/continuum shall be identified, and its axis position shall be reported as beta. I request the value 588.568 nm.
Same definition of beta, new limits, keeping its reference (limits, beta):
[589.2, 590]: 589.381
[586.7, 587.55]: 587.079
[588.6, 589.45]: 588.703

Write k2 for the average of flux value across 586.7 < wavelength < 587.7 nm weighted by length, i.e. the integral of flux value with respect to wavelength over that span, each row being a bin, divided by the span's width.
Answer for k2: 300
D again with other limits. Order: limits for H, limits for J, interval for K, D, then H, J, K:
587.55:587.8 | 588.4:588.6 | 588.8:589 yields -2.52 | 0.616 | 0.50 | 2.40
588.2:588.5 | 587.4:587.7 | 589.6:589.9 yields -2.44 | 0.744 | 0.74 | 2.44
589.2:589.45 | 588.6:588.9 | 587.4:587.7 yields -2.34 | 0.619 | 0.74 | 2.47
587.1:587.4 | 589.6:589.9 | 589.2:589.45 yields -2.48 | 0.743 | 0.73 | 2.47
